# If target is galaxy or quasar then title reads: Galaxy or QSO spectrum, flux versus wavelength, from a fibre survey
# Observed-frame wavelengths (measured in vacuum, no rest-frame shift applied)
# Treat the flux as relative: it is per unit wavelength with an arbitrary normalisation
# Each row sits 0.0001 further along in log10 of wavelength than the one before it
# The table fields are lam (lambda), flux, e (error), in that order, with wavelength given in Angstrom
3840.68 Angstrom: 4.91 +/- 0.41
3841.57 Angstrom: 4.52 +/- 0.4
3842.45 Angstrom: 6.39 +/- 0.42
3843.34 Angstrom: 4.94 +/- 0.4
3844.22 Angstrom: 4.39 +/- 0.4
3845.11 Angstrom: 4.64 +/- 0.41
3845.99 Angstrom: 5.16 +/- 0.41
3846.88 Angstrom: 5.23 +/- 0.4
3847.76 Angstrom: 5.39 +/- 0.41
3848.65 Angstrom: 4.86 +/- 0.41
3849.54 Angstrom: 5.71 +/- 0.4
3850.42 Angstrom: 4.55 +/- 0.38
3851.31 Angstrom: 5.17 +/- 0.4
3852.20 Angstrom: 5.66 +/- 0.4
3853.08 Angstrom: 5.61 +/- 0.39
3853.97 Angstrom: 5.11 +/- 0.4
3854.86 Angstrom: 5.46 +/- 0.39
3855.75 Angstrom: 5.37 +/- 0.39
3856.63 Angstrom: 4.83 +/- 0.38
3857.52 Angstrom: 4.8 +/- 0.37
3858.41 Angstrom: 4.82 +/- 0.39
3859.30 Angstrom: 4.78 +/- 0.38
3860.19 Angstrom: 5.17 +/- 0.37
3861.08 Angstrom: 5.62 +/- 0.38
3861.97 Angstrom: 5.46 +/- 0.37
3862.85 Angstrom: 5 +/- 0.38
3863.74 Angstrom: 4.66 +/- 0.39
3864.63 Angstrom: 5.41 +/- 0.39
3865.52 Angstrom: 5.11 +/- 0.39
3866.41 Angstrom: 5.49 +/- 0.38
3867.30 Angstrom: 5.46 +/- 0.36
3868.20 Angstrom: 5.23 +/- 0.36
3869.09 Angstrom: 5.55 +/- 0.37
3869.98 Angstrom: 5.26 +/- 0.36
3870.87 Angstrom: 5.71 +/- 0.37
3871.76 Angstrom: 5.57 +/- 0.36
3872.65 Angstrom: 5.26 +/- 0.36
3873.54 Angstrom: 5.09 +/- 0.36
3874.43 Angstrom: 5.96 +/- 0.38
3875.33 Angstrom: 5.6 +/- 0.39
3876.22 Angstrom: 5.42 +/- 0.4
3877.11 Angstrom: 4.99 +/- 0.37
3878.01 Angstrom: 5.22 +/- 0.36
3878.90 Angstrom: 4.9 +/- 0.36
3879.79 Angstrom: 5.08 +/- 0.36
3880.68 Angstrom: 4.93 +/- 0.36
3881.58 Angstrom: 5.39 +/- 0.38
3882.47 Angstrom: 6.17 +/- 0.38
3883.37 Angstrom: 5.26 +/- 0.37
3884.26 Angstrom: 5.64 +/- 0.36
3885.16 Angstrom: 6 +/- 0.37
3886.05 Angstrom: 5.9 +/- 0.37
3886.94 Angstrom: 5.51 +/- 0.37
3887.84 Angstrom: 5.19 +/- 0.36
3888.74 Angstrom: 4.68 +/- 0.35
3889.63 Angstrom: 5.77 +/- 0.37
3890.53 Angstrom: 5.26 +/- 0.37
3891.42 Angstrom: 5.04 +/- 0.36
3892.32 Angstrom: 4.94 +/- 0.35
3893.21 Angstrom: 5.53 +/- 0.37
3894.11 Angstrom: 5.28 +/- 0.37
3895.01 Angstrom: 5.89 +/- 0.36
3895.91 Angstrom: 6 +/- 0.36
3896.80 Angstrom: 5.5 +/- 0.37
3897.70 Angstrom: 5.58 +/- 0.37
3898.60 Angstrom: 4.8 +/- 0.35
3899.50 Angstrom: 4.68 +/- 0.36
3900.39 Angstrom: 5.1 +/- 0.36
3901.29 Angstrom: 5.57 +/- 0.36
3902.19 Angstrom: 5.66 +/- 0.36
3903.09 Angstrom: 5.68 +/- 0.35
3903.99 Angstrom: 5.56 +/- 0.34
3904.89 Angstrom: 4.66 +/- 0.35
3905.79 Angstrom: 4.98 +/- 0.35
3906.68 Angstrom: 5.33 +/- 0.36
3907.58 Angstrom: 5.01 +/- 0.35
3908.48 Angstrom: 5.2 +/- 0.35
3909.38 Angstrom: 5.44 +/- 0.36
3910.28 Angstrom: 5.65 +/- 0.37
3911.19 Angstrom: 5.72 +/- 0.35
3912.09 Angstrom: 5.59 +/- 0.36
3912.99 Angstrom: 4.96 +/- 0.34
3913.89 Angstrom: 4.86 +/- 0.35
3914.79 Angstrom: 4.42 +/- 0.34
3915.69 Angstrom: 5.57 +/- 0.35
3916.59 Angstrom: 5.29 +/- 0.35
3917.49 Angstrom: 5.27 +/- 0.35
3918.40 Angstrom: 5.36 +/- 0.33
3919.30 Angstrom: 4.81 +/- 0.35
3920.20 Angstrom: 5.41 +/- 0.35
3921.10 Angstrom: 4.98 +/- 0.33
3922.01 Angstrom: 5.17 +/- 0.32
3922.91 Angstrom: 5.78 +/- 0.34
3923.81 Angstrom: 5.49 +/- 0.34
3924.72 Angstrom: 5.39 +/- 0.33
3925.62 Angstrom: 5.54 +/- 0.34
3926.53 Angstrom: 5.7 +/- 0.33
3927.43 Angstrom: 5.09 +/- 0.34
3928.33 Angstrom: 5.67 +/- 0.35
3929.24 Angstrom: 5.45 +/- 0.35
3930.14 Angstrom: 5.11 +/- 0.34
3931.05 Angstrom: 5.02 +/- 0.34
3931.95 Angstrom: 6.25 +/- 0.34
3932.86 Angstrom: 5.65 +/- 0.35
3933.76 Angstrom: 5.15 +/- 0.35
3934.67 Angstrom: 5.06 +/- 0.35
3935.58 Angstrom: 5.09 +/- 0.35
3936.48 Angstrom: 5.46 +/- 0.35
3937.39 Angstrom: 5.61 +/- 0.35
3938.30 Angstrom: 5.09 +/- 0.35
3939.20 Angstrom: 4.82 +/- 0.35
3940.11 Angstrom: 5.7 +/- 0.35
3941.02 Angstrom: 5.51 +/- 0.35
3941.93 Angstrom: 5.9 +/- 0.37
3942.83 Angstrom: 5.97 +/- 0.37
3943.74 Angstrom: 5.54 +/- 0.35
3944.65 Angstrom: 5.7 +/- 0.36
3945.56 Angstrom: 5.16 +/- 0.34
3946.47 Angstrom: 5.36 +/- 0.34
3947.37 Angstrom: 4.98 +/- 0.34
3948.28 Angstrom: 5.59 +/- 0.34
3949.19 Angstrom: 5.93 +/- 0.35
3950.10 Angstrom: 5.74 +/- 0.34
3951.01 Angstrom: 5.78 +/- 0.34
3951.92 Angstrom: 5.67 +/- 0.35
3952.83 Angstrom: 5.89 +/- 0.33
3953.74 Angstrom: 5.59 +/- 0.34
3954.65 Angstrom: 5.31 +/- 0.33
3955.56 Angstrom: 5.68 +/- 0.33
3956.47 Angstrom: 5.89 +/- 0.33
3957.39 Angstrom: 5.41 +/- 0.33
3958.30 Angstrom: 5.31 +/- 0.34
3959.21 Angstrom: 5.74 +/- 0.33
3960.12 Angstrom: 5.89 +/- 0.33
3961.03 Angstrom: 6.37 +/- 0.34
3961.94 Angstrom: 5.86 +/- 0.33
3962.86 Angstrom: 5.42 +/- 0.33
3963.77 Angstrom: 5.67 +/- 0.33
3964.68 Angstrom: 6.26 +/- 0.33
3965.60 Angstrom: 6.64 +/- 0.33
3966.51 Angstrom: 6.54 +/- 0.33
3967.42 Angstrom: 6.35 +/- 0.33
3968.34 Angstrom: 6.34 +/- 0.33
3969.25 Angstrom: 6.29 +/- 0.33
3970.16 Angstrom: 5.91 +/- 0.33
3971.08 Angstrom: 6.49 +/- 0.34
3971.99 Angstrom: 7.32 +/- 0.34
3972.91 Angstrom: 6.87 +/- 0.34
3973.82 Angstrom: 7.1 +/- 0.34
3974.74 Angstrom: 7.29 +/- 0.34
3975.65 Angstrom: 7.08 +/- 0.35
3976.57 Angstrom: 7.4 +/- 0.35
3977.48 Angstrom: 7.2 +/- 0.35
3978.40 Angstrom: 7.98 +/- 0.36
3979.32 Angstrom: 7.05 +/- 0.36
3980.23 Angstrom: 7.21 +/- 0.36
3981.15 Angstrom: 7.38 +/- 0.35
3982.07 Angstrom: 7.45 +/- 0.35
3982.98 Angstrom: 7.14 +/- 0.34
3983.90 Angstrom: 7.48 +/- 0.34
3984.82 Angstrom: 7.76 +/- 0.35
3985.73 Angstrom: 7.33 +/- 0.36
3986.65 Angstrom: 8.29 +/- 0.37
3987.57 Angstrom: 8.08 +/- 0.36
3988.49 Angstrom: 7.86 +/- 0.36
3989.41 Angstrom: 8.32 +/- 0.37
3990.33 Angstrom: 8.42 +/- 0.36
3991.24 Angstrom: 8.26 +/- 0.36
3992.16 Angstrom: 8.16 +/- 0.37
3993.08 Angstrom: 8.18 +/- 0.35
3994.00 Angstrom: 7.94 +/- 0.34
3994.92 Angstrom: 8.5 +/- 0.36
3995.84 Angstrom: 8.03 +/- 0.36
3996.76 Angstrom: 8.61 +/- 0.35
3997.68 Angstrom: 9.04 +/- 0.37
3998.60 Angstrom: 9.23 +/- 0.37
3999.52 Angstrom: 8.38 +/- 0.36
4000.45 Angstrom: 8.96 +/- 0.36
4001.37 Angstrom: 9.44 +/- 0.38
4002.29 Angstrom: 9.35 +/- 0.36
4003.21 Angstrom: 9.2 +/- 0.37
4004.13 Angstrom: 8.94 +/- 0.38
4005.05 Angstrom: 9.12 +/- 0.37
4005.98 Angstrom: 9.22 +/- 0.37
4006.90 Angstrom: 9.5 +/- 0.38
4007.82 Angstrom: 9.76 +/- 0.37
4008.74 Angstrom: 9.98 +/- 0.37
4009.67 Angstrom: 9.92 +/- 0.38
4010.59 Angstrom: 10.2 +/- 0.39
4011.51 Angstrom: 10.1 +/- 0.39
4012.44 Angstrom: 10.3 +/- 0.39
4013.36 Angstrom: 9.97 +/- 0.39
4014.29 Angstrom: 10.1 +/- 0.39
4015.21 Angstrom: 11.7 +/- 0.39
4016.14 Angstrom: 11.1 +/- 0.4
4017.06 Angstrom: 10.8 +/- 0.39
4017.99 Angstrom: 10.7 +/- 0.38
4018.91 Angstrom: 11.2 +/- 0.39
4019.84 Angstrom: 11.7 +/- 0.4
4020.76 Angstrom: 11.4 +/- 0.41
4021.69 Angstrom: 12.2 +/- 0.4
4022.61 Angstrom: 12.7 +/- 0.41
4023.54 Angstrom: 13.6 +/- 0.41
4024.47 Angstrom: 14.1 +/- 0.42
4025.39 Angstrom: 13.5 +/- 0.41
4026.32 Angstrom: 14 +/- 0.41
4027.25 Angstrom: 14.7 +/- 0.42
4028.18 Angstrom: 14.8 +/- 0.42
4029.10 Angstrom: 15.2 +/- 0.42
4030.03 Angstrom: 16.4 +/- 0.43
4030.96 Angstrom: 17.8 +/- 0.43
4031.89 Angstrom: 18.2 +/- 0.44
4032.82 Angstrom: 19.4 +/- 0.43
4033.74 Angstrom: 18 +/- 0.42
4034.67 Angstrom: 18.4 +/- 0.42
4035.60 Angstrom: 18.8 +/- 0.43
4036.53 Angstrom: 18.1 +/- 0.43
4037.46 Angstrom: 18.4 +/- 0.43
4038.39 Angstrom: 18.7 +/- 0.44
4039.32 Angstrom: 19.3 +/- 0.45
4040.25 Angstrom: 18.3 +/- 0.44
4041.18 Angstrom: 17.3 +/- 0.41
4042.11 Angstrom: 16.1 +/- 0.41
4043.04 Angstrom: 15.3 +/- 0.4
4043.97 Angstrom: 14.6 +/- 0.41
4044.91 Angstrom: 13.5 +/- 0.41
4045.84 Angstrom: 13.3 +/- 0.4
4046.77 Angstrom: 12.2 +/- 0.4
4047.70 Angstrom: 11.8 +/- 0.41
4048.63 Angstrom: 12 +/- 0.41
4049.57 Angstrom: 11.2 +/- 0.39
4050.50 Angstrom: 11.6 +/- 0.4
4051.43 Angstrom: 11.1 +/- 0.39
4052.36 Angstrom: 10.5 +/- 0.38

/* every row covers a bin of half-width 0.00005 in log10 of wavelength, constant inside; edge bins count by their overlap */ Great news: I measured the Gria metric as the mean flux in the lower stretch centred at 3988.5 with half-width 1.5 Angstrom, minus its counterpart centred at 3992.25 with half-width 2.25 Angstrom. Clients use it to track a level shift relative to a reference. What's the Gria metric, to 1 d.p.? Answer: -0.1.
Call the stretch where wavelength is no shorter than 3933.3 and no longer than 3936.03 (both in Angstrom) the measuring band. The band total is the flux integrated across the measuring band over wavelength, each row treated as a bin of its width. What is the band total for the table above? 14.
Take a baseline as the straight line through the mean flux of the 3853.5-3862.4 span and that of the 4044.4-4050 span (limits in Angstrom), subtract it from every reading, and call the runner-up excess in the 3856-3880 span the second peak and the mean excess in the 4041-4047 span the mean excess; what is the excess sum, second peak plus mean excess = 3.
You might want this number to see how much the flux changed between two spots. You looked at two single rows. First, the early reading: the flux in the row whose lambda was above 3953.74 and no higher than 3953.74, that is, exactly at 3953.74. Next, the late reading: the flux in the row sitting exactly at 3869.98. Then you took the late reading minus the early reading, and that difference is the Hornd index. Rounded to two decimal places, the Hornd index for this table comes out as -0.33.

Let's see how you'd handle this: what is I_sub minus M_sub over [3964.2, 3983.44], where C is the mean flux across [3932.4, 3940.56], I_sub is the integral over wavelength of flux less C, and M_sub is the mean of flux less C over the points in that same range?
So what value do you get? 30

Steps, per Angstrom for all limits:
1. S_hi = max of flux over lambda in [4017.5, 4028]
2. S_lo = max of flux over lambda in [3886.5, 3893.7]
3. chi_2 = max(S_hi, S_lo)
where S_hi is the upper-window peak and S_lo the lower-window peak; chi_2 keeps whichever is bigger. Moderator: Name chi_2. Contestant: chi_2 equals 14.7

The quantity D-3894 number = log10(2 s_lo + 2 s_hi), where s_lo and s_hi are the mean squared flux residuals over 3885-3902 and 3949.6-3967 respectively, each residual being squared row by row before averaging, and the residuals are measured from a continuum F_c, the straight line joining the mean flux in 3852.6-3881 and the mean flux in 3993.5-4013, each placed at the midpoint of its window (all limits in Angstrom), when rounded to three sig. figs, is 1.01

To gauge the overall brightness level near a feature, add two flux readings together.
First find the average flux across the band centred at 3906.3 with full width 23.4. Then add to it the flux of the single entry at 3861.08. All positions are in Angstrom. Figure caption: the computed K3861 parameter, 10.9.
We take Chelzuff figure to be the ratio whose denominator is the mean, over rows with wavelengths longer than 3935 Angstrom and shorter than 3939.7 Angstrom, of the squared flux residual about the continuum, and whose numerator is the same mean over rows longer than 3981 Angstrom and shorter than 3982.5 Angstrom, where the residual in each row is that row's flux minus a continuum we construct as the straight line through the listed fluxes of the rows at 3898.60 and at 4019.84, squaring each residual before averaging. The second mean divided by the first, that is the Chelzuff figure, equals 1.3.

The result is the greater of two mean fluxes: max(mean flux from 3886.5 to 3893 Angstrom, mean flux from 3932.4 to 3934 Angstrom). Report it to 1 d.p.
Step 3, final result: 5.4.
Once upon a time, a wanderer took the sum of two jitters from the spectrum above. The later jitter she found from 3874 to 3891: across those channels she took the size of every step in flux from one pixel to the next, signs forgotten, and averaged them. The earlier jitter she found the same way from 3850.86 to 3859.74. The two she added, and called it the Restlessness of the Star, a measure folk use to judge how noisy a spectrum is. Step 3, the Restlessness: 0.66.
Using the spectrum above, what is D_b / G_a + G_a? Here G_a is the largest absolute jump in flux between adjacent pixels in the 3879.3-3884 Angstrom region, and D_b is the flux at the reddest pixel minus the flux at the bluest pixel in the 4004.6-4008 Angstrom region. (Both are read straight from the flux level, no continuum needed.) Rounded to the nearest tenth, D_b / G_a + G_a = 1.6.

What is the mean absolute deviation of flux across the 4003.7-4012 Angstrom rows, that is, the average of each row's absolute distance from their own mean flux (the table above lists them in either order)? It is 0.39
